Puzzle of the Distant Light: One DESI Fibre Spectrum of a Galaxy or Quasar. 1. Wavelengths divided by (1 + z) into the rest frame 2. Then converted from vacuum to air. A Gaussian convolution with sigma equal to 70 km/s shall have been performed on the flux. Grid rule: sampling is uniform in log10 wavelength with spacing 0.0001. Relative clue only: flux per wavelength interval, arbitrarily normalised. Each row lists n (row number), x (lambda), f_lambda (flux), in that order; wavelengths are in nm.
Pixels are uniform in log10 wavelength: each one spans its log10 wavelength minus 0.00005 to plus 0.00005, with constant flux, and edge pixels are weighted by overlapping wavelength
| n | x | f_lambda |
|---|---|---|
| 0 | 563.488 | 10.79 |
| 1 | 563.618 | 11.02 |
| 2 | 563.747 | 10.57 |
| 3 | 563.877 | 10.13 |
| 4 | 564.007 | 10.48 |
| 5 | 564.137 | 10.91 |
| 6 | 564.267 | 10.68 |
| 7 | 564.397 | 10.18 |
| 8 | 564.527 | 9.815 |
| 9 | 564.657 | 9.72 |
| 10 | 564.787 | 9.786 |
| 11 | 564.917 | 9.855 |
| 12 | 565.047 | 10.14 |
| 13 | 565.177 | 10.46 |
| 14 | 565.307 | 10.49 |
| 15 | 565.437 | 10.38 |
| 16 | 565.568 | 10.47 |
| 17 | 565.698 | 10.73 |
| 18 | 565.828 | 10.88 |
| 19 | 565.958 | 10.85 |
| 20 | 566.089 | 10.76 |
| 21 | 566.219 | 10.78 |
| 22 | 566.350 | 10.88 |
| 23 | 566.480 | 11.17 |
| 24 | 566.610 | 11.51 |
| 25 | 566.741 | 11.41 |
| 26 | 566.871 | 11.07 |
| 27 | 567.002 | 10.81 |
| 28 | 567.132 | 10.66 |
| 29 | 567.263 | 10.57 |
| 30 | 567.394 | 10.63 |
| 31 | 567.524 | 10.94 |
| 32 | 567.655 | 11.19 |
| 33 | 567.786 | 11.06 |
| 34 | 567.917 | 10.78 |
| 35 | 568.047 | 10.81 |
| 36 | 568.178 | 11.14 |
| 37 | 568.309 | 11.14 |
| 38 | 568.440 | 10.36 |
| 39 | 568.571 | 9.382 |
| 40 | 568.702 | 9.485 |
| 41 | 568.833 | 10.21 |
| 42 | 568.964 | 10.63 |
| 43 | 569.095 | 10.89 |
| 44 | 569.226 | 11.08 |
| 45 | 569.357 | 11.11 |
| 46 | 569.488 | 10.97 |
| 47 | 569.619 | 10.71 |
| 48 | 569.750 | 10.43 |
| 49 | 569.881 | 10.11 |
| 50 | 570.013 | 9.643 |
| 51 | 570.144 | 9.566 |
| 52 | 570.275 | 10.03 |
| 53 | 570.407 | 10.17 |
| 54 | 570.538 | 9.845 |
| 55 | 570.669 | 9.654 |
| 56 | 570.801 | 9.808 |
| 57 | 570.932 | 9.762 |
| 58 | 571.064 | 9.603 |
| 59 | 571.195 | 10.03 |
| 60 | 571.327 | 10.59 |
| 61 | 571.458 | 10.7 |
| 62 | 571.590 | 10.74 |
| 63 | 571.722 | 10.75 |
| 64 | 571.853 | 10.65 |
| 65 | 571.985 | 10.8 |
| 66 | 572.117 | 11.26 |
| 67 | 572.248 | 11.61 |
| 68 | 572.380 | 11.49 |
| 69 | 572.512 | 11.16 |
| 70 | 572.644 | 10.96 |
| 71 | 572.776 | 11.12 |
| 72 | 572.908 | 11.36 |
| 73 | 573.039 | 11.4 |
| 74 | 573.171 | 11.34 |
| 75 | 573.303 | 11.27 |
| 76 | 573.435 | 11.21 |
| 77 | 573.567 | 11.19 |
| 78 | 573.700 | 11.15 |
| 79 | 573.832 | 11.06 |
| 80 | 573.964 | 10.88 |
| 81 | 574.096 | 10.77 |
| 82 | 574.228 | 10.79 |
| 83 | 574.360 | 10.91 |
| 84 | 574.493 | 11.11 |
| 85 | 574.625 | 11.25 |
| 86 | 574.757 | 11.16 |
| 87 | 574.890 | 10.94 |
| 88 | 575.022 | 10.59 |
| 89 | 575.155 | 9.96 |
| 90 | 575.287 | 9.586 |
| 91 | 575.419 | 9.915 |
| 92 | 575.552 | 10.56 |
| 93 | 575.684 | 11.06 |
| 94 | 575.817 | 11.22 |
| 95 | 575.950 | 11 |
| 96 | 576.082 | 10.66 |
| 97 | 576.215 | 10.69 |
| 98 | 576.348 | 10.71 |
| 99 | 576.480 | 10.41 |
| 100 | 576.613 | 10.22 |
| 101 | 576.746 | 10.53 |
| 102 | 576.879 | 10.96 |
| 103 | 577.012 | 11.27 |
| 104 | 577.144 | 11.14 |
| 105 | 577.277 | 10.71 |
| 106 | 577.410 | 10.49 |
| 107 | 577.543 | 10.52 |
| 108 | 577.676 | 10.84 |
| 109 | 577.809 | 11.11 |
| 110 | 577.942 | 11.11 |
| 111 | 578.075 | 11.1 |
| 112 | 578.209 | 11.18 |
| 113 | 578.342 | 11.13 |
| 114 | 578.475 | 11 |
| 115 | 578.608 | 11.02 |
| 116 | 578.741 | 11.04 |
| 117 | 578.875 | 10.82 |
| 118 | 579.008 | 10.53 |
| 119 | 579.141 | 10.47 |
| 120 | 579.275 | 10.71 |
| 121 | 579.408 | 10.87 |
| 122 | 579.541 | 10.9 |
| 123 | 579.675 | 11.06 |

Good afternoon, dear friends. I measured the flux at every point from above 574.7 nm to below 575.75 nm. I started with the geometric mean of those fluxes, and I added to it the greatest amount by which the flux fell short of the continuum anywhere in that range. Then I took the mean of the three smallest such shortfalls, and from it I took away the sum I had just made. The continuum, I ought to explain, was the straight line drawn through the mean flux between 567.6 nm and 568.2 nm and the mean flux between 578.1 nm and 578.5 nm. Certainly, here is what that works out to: -11.9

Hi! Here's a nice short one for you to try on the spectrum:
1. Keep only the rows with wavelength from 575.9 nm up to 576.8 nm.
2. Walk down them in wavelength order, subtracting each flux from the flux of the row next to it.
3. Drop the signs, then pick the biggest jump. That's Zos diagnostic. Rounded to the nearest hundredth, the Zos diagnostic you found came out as 0.34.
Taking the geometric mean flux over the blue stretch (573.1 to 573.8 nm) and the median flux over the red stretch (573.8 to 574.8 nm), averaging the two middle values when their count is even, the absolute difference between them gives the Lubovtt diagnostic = 0.25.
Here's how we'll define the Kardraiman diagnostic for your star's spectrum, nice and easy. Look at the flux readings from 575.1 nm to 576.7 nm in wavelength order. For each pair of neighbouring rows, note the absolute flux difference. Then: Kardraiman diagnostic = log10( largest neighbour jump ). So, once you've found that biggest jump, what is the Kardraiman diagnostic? -0.19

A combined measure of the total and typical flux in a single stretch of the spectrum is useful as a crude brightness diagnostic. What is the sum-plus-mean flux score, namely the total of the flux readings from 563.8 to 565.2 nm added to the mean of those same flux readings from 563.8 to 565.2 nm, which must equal 122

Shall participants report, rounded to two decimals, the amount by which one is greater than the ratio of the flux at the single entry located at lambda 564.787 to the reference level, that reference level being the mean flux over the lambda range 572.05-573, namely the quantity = 0.13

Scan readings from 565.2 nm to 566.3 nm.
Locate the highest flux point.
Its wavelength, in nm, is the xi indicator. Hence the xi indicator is 565.828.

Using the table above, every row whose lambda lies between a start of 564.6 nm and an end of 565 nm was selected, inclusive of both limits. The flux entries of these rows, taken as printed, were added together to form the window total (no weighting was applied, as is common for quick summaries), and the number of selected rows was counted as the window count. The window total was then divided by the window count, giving 9.8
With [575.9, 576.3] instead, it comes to 10.8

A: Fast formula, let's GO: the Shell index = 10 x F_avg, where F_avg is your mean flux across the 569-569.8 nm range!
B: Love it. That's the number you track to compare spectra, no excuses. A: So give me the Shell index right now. 109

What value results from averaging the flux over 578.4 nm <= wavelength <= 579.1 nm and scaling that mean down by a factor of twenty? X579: 0.54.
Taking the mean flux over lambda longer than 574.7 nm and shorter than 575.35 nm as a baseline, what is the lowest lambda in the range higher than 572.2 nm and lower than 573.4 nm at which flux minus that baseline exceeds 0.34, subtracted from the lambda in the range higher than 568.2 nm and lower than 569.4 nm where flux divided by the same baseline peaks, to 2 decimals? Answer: -3.94 nm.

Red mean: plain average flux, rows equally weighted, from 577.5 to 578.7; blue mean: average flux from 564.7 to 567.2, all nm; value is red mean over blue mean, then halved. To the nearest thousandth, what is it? 0.515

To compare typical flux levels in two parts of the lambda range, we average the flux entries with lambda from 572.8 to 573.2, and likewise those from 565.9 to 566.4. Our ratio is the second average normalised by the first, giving 0.95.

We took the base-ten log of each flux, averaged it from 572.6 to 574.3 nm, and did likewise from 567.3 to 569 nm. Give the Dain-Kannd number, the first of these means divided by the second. 1.02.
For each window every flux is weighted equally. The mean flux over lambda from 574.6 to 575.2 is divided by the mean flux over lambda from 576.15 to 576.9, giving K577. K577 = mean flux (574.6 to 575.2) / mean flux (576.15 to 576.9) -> 1.02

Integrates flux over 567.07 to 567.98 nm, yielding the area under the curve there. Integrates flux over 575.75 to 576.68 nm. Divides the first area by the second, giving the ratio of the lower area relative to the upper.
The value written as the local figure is 1.0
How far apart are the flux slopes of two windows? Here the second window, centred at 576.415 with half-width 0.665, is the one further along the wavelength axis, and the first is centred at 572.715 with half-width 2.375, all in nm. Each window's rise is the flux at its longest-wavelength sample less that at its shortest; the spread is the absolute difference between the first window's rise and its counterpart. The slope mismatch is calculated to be 0.37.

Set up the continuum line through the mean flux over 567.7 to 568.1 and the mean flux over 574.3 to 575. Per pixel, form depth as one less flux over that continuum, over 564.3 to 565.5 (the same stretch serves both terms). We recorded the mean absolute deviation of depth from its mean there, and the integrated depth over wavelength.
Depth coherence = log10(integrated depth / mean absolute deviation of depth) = 0.5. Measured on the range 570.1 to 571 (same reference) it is 0.8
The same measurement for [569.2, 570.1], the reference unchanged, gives -0.1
